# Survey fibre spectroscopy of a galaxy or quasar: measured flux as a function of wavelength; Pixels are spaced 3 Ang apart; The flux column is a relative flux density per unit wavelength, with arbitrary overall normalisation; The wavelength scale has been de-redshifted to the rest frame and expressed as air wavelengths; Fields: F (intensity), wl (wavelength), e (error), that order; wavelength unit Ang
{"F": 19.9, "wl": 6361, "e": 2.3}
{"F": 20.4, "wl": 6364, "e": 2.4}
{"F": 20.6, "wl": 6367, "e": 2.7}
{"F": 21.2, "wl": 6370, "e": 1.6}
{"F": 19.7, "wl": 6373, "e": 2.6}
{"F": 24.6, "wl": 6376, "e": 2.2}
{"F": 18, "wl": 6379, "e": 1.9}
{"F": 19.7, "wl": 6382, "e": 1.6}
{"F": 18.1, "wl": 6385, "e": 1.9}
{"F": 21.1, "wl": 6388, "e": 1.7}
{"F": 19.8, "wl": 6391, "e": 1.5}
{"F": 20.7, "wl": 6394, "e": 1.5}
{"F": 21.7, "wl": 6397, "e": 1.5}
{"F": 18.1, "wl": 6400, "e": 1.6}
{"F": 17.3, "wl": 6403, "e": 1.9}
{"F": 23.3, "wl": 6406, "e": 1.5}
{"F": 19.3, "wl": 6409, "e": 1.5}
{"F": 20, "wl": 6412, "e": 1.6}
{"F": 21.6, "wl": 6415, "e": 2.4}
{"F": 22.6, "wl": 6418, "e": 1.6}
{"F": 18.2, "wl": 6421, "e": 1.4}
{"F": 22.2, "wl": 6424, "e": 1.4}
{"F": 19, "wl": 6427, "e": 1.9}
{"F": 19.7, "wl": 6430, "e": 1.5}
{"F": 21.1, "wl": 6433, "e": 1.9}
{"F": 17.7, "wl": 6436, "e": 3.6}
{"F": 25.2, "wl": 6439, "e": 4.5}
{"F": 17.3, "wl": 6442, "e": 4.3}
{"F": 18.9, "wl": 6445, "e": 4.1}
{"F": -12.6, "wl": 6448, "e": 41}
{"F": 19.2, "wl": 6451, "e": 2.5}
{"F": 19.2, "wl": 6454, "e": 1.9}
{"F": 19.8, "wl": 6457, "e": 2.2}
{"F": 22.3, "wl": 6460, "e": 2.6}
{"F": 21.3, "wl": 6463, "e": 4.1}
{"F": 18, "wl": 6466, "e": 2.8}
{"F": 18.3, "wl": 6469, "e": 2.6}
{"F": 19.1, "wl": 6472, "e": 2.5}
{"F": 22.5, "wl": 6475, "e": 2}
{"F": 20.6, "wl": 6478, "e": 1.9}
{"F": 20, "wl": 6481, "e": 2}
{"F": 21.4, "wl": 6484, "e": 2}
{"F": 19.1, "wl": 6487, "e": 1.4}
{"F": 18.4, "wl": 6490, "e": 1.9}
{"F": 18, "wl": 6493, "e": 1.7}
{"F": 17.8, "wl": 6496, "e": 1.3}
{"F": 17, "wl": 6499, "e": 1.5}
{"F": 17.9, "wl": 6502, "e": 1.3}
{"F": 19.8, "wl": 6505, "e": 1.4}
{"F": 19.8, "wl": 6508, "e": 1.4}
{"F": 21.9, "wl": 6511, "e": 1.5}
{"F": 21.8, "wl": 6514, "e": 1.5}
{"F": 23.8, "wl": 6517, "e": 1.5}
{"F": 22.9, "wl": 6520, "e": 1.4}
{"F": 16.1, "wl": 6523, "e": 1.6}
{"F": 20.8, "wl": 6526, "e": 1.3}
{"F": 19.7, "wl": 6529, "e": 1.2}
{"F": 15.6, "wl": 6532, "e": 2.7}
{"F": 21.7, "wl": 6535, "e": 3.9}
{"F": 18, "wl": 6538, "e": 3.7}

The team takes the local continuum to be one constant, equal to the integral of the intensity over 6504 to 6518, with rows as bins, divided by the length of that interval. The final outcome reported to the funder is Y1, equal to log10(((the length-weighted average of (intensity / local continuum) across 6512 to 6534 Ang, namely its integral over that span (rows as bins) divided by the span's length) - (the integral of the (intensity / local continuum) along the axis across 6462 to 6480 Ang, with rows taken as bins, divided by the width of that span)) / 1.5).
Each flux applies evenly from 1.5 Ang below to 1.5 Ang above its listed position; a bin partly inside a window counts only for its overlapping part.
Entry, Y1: -2.11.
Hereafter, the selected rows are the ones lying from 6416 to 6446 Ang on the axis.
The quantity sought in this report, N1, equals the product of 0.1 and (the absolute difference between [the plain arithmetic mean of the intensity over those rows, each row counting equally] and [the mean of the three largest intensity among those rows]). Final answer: 0.31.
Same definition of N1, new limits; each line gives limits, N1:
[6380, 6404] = 0.16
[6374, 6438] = 0.33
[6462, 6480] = 0.15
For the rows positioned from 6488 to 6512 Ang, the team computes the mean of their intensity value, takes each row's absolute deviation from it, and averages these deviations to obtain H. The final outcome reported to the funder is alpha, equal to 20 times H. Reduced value 25.1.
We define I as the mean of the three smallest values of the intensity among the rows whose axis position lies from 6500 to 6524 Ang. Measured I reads 17.9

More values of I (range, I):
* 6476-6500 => 17.6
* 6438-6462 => 7.9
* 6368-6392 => 18.6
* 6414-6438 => 18.3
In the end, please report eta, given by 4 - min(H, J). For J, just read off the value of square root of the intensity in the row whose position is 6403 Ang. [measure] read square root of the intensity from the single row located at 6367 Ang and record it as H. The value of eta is -0.16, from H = 4.54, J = 4.16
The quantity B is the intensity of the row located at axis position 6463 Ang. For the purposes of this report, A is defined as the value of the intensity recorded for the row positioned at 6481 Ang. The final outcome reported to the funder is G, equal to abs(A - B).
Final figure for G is 1.3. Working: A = 20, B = 21.3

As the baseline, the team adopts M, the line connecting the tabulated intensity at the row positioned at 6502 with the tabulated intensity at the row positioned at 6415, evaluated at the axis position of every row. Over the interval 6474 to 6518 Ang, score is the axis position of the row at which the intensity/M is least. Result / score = 6499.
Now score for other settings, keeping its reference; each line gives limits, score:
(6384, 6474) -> 6448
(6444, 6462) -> 6448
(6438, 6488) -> 6448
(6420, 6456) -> 6448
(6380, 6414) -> 6403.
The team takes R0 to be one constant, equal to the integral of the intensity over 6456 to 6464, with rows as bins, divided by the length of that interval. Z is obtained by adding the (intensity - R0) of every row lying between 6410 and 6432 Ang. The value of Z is -5.1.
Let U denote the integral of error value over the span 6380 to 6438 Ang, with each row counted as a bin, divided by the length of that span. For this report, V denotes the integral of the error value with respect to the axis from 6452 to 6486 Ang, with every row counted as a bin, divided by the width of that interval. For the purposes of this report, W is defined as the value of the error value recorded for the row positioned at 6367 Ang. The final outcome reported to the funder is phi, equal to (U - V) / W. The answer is -0.23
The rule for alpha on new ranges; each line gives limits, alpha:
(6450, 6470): 24.1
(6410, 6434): 26.5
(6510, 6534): 47.9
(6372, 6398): 29.3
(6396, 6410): 41.0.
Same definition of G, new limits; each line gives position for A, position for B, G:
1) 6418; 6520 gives 0.3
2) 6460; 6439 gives 2.9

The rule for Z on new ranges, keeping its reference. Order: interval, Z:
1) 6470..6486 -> -2.4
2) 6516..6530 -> -2.7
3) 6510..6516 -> 1.3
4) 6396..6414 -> -7.5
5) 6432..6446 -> -5.8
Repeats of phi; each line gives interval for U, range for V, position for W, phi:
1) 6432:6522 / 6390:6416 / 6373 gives 0.73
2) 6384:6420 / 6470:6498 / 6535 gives -0.05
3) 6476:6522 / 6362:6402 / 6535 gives -0.08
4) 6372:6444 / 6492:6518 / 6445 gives 0.15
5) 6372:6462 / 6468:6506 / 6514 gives 1.10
